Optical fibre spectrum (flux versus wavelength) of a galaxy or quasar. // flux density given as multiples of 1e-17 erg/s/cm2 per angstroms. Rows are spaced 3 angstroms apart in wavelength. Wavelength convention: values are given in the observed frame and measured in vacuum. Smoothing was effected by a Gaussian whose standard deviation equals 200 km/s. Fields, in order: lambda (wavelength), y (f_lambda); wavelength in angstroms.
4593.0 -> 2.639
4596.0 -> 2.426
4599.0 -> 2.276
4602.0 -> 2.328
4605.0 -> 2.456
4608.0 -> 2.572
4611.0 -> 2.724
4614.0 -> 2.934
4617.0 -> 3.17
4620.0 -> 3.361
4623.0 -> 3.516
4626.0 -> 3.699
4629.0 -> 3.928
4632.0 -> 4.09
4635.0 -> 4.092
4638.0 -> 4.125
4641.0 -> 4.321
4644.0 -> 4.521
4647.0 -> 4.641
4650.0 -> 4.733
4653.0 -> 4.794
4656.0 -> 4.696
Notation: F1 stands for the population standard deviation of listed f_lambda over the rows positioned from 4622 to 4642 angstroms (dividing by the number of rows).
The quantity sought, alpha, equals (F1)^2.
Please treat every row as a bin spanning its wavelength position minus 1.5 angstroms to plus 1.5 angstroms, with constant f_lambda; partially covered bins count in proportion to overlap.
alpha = 0.065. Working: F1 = 0.256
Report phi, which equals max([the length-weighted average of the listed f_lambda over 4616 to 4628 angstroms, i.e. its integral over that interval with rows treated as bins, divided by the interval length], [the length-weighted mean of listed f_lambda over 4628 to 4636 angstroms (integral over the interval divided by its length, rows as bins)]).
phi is 4.04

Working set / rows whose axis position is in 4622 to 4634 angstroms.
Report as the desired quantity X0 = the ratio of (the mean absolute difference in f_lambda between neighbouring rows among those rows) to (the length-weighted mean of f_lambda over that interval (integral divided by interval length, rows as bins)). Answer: 0.050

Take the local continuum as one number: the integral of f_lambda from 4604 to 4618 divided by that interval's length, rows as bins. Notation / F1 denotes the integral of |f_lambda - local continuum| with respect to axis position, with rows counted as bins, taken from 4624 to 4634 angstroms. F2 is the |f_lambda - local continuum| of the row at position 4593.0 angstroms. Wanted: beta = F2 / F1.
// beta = 0.01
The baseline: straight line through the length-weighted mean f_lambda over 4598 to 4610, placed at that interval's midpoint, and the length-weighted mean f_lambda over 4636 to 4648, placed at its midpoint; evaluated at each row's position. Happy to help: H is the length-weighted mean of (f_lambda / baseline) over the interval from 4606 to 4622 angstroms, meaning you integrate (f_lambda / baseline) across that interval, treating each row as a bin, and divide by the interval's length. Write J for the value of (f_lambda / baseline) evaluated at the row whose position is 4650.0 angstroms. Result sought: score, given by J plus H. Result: 1.99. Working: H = 1.00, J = 0.99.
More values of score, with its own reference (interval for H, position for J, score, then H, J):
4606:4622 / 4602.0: 2.00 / 1.00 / 1.00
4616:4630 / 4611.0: 2.02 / 1.04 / 0.98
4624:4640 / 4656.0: 1.95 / 1.03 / 0.92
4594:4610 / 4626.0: 2.09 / 1.05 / 1.04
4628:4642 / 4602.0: 2.03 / 1.02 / 1.00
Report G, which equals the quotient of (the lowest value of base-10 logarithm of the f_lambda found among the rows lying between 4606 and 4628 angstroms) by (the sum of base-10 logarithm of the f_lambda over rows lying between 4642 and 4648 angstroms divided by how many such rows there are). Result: 0.62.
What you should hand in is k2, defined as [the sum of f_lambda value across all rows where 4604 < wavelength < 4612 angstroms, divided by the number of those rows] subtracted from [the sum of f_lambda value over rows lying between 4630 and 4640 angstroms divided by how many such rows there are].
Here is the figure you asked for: 1.5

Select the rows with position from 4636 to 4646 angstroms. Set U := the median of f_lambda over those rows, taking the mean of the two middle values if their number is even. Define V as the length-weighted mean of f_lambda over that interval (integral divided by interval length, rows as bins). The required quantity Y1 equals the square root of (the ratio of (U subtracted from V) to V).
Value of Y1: 0.036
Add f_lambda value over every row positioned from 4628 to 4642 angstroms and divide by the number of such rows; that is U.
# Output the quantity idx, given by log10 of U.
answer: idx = 0.61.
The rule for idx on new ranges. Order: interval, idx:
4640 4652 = 0.66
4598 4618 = 0.42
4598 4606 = 0.37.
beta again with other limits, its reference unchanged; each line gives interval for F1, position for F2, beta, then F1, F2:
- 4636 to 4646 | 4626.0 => 0.06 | 16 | 0.9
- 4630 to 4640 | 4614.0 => 0.01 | 13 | 0.2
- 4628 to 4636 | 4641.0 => 0.15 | 10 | 1.6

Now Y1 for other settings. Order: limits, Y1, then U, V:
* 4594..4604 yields 0.123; 2.3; 2.4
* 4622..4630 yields 0.062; 3.7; 3.7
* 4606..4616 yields 0.098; 2.7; 2.8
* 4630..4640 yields 0.055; 4.1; 4.1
